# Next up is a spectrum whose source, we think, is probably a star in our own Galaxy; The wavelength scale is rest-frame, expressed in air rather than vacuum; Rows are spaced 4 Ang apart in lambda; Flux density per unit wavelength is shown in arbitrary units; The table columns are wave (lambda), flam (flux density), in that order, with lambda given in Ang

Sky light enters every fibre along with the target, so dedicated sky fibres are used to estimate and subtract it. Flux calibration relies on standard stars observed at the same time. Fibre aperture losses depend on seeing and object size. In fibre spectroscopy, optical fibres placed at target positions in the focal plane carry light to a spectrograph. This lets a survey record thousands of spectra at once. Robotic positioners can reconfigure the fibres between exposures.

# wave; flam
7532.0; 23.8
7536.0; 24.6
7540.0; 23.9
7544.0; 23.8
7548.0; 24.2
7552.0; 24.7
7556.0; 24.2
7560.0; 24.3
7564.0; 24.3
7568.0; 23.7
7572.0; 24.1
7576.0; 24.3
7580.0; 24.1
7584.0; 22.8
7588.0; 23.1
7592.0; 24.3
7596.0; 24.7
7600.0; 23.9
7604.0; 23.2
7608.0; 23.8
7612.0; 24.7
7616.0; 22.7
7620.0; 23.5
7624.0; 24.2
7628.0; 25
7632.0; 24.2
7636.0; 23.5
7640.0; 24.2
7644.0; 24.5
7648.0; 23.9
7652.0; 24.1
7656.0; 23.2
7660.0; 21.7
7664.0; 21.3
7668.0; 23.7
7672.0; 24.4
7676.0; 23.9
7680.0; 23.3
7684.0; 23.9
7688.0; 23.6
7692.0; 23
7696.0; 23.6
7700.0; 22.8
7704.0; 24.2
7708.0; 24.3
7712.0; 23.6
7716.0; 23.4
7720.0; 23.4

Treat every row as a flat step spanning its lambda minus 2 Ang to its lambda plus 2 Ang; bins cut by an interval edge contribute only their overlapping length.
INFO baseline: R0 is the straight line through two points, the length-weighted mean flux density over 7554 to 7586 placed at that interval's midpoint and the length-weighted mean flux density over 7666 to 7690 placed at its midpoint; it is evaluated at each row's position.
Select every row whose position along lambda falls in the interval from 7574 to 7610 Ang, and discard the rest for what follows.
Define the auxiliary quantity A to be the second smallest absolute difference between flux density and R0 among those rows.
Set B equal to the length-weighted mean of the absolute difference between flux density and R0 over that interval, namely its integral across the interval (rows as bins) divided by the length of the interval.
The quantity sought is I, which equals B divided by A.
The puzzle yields 4.4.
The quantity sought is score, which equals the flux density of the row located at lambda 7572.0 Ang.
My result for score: 24.1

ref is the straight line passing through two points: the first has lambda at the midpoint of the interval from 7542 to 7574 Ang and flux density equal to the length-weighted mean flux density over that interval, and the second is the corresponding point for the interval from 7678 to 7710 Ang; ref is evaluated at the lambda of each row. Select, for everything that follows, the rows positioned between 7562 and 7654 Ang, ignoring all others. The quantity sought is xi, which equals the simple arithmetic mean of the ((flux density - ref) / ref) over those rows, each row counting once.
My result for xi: 0.000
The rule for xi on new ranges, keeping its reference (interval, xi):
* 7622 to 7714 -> -0.002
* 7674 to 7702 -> -0.007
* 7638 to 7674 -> -0.013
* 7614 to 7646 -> 0.005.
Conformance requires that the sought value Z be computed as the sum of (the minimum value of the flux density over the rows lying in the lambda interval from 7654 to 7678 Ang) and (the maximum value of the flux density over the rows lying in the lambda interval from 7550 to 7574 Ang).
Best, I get 46.0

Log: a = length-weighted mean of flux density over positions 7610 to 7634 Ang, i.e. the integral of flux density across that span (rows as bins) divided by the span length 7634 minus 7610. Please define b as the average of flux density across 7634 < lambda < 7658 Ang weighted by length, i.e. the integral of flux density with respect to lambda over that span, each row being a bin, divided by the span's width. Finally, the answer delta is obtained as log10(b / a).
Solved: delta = -0.0027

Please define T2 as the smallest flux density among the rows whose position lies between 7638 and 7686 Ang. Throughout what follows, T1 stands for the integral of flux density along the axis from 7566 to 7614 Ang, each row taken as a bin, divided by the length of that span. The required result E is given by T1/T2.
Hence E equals 1.12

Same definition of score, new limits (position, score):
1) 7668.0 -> 23.7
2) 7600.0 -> 23.9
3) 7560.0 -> 24.3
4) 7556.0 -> 24.2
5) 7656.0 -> 23.2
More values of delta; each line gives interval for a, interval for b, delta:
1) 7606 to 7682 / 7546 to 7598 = 0.0071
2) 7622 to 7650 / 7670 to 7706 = -0.0105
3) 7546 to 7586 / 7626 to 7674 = -0.0078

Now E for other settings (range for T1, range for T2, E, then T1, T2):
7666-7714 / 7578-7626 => 1.04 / 23.7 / 22.7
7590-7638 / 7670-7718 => 1.05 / 24.0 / 22.8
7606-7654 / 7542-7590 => 1.05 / 24.0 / 22.8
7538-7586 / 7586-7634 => 1.06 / 24.0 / 22.7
